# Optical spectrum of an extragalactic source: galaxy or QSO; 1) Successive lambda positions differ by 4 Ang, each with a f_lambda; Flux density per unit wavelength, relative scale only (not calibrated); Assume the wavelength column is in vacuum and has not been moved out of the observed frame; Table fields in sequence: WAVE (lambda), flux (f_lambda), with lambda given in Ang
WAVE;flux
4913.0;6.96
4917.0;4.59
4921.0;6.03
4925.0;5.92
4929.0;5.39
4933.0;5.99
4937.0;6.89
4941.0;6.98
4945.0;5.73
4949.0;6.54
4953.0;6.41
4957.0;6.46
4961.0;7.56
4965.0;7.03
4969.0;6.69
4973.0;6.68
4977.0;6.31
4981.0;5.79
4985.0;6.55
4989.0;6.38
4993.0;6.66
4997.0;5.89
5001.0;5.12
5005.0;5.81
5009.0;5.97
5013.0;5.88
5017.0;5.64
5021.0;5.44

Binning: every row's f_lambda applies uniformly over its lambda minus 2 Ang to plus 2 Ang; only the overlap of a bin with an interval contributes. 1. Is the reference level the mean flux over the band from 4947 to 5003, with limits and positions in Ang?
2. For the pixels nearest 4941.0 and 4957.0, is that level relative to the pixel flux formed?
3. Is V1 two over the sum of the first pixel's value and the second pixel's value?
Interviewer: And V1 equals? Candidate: 1.04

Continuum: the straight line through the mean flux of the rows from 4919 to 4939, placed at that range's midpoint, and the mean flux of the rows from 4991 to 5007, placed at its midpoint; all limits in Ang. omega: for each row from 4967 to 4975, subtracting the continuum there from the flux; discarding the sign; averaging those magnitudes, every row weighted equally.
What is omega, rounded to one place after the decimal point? 0.7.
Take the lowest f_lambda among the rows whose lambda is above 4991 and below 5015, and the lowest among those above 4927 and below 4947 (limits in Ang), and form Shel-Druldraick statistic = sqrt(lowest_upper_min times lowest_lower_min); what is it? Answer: 5.25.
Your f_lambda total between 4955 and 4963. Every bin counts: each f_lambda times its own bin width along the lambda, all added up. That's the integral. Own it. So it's 56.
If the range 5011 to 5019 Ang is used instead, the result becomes 46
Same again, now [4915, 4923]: 42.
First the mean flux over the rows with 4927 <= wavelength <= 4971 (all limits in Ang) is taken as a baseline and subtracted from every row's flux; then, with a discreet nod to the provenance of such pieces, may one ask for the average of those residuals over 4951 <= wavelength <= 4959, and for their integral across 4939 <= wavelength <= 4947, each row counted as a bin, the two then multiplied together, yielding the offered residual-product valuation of 0.1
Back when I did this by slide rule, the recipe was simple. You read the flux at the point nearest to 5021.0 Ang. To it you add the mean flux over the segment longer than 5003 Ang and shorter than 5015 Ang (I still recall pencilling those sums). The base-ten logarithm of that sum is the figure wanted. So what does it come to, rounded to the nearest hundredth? 1.05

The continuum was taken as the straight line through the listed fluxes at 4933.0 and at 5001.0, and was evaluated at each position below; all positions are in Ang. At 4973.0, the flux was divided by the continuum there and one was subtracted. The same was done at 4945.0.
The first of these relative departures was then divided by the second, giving -12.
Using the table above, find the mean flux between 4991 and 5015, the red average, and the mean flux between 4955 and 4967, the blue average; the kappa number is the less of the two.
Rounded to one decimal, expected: 5.9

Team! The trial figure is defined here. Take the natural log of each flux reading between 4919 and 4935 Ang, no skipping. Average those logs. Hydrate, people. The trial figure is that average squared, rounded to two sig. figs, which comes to 3.1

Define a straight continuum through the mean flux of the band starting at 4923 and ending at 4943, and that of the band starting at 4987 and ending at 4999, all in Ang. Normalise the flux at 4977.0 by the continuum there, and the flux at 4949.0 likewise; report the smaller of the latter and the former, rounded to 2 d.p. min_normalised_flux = 1.00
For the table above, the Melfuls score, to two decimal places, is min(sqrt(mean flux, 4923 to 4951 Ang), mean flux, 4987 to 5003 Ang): 2.49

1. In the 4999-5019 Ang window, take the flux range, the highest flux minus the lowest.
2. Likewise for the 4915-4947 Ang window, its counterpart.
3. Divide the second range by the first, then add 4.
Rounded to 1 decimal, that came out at 6.8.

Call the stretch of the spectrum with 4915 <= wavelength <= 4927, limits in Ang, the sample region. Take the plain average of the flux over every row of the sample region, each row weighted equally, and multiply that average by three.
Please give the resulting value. 16.5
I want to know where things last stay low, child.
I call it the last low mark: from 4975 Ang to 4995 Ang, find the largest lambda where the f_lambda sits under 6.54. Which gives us 4989.0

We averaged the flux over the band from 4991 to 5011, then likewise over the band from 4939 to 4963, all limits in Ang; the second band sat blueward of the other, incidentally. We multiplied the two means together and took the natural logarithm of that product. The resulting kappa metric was 3.66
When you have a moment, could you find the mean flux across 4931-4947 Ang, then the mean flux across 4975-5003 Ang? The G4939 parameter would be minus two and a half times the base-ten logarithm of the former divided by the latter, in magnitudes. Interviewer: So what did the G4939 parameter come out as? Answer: -0.05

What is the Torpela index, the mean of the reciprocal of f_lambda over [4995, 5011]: 0.176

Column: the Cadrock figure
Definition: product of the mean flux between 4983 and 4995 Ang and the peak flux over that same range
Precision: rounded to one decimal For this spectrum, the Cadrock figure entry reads 43.5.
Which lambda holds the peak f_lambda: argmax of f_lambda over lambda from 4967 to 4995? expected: 4969.0 Ang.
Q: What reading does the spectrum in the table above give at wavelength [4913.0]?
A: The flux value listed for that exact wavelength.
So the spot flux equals 6.96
